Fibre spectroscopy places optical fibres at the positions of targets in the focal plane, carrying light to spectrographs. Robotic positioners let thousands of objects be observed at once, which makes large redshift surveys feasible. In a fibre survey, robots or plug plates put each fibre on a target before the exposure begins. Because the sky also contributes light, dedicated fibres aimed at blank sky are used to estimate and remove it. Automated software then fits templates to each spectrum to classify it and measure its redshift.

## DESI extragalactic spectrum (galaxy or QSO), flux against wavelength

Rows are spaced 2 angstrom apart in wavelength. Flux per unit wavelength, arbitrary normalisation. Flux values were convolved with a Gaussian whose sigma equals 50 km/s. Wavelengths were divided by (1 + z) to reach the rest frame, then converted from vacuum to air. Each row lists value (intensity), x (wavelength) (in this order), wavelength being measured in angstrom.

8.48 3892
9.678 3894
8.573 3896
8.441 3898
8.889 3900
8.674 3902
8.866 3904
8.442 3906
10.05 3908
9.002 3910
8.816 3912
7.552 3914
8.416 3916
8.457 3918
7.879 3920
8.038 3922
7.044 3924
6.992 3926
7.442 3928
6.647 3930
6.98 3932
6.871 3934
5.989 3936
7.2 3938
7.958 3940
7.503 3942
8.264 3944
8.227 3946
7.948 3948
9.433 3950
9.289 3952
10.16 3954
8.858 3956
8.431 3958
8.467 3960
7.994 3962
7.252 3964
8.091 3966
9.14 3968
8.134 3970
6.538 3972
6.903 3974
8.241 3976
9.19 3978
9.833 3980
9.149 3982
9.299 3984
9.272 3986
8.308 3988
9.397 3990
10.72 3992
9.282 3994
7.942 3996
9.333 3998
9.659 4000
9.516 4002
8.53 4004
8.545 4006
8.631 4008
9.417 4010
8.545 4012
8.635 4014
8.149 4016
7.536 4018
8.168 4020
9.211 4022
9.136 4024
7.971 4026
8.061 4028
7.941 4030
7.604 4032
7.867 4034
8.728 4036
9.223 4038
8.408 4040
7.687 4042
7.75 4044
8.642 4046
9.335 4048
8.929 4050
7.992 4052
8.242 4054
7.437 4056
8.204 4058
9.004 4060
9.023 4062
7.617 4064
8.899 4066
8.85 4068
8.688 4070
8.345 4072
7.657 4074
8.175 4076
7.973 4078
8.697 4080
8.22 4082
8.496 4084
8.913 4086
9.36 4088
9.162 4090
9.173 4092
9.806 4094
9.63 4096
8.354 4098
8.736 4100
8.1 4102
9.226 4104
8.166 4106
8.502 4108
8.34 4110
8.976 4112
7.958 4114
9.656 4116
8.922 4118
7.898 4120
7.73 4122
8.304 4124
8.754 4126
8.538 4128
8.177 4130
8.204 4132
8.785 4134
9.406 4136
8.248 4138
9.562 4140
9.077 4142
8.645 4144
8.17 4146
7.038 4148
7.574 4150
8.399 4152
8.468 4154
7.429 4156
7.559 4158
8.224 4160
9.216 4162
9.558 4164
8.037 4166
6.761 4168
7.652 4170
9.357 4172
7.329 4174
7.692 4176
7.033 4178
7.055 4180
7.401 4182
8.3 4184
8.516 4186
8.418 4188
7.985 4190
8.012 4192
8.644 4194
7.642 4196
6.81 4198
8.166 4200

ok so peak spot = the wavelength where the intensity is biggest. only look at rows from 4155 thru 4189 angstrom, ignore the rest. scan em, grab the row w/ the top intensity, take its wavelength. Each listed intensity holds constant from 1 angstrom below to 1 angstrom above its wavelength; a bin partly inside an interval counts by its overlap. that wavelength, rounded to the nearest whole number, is 4164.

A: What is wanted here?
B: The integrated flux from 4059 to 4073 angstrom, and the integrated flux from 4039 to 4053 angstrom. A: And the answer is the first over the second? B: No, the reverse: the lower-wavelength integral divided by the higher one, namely 0.97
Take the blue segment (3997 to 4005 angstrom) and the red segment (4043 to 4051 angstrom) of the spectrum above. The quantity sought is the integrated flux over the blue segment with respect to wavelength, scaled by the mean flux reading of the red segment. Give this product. 642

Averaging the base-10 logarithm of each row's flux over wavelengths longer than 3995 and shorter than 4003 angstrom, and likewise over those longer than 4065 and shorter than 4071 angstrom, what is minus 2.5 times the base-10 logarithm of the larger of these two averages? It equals 0.046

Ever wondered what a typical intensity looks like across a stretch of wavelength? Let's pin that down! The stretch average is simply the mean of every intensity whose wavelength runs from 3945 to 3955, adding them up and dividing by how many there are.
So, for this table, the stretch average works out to 9.01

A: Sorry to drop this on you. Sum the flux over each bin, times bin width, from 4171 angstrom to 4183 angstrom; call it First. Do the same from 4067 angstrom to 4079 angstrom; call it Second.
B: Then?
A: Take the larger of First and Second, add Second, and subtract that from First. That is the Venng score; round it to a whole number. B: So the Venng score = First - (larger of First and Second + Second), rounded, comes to -107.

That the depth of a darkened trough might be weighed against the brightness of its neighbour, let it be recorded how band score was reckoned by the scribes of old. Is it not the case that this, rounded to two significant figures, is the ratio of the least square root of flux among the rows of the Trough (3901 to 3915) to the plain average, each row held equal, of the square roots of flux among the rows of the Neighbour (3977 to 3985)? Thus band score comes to 0.90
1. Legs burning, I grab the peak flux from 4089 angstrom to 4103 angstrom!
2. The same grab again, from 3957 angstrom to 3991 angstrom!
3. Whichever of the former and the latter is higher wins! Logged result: 9.8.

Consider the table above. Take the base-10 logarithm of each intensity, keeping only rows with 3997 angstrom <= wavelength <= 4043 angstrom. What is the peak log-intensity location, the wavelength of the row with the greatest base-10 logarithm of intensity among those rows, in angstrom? 4000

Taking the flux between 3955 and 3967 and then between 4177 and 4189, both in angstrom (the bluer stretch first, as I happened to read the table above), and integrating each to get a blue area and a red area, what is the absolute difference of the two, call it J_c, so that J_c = 4.7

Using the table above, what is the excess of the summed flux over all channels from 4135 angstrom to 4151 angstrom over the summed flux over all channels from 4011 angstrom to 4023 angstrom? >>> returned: 17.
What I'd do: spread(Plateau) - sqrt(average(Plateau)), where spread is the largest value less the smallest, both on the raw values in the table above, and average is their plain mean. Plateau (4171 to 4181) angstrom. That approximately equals -0.45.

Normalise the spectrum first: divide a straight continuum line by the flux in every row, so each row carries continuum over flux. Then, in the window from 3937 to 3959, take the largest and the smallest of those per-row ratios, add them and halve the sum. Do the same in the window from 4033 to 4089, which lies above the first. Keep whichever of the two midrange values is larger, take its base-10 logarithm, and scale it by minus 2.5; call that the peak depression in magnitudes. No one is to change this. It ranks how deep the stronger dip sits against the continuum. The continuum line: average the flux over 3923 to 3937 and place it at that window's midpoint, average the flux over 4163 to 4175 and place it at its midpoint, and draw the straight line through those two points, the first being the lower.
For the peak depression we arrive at 0.11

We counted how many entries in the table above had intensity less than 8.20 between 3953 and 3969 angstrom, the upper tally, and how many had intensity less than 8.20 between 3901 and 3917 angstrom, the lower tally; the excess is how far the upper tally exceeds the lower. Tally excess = 2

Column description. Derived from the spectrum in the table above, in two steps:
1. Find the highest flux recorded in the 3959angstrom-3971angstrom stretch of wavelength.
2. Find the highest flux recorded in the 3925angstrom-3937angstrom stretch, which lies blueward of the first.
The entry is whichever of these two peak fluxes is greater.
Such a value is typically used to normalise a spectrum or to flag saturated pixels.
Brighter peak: 9.1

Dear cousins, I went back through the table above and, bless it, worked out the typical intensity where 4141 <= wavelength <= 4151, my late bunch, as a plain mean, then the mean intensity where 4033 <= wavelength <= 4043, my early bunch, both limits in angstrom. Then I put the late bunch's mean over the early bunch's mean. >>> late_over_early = 0.966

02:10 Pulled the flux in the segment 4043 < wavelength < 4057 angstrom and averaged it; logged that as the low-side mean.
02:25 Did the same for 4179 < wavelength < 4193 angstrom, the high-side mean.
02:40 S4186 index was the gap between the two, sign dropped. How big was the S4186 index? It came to 0.38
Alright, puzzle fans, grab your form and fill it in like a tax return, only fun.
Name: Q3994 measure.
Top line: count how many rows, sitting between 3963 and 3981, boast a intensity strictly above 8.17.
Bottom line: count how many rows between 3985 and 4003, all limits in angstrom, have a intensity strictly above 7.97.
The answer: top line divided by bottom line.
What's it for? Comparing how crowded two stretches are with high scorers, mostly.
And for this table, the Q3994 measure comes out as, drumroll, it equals 0.50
